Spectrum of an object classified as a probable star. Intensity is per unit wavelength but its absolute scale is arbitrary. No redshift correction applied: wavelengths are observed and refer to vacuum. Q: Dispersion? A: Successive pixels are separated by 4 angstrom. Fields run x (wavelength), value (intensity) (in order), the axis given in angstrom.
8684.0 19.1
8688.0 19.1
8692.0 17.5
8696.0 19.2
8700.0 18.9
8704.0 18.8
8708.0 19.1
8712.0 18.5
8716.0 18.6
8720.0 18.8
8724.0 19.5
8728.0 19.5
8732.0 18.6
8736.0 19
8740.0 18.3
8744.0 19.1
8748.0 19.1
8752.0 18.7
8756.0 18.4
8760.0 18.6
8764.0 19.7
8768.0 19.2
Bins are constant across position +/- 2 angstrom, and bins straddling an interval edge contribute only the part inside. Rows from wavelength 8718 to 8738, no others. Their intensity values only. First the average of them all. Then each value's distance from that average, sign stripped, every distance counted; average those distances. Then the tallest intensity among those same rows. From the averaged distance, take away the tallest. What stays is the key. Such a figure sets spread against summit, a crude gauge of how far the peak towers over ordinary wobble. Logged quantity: -19.16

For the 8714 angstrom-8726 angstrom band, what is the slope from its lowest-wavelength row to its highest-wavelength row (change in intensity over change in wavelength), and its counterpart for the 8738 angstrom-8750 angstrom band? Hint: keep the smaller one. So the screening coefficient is 0.100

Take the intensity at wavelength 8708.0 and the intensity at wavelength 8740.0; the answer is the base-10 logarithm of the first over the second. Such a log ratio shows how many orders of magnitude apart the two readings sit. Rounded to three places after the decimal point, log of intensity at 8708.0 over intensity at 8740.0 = 0.019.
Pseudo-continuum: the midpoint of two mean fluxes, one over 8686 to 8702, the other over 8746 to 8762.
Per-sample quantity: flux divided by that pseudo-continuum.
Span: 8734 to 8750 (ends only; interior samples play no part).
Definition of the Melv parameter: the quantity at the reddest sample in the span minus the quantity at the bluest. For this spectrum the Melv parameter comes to 0.005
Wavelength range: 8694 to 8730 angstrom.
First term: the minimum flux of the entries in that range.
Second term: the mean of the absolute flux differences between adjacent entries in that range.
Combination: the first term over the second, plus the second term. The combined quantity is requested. 65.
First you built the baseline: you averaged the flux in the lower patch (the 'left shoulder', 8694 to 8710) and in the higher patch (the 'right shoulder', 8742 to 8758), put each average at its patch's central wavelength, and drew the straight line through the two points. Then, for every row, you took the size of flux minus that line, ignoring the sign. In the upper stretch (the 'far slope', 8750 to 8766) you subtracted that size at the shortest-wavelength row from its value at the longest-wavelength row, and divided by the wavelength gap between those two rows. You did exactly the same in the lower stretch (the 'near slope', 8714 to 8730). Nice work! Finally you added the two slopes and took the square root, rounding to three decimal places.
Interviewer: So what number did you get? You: 0.296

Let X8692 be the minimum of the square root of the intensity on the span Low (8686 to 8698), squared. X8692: 17.5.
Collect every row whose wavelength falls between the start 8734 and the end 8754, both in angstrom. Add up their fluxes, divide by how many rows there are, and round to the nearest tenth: 18.8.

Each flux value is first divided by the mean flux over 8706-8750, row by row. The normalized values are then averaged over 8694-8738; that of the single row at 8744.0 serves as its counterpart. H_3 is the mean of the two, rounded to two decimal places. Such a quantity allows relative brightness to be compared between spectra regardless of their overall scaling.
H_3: 1.01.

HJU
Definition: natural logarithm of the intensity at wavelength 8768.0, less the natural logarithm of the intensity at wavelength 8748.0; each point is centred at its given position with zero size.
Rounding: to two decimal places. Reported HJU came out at 0.01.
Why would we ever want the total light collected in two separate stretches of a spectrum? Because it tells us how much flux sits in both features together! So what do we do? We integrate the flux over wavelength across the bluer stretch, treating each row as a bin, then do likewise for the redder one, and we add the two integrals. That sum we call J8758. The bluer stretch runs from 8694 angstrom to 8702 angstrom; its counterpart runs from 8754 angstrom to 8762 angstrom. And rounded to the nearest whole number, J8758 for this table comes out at 300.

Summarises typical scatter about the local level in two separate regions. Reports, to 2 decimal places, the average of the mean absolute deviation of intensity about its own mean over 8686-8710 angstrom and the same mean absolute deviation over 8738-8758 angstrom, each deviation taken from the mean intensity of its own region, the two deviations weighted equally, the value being 0.36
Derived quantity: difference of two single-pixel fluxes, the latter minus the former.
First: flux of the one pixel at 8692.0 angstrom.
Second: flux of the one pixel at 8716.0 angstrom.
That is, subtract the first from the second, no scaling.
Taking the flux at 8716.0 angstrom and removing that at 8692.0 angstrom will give 1.1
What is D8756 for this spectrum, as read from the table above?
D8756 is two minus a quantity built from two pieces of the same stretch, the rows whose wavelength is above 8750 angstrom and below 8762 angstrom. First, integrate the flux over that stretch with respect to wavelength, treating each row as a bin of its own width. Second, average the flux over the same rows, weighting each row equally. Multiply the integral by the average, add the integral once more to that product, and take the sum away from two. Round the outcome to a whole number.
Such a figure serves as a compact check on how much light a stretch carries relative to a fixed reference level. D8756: -4357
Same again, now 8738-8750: -4480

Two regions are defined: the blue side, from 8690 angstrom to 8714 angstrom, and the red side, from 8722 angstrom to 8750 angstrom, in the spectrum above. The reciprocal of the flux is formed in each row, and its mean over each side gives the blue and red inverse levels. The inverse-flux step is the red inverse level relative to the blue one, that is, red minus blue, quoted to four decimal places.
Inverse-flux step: -0.0010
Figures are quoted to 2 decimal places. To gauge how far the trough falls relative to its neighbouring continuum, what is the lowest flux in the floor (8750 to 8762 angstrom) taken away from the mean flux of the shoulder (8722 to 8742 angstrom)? 0.58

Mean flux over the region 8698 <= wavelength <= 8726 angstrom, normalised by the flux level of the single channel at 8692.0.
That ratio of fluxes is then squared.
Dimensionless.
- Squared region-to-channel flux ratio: 1.16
